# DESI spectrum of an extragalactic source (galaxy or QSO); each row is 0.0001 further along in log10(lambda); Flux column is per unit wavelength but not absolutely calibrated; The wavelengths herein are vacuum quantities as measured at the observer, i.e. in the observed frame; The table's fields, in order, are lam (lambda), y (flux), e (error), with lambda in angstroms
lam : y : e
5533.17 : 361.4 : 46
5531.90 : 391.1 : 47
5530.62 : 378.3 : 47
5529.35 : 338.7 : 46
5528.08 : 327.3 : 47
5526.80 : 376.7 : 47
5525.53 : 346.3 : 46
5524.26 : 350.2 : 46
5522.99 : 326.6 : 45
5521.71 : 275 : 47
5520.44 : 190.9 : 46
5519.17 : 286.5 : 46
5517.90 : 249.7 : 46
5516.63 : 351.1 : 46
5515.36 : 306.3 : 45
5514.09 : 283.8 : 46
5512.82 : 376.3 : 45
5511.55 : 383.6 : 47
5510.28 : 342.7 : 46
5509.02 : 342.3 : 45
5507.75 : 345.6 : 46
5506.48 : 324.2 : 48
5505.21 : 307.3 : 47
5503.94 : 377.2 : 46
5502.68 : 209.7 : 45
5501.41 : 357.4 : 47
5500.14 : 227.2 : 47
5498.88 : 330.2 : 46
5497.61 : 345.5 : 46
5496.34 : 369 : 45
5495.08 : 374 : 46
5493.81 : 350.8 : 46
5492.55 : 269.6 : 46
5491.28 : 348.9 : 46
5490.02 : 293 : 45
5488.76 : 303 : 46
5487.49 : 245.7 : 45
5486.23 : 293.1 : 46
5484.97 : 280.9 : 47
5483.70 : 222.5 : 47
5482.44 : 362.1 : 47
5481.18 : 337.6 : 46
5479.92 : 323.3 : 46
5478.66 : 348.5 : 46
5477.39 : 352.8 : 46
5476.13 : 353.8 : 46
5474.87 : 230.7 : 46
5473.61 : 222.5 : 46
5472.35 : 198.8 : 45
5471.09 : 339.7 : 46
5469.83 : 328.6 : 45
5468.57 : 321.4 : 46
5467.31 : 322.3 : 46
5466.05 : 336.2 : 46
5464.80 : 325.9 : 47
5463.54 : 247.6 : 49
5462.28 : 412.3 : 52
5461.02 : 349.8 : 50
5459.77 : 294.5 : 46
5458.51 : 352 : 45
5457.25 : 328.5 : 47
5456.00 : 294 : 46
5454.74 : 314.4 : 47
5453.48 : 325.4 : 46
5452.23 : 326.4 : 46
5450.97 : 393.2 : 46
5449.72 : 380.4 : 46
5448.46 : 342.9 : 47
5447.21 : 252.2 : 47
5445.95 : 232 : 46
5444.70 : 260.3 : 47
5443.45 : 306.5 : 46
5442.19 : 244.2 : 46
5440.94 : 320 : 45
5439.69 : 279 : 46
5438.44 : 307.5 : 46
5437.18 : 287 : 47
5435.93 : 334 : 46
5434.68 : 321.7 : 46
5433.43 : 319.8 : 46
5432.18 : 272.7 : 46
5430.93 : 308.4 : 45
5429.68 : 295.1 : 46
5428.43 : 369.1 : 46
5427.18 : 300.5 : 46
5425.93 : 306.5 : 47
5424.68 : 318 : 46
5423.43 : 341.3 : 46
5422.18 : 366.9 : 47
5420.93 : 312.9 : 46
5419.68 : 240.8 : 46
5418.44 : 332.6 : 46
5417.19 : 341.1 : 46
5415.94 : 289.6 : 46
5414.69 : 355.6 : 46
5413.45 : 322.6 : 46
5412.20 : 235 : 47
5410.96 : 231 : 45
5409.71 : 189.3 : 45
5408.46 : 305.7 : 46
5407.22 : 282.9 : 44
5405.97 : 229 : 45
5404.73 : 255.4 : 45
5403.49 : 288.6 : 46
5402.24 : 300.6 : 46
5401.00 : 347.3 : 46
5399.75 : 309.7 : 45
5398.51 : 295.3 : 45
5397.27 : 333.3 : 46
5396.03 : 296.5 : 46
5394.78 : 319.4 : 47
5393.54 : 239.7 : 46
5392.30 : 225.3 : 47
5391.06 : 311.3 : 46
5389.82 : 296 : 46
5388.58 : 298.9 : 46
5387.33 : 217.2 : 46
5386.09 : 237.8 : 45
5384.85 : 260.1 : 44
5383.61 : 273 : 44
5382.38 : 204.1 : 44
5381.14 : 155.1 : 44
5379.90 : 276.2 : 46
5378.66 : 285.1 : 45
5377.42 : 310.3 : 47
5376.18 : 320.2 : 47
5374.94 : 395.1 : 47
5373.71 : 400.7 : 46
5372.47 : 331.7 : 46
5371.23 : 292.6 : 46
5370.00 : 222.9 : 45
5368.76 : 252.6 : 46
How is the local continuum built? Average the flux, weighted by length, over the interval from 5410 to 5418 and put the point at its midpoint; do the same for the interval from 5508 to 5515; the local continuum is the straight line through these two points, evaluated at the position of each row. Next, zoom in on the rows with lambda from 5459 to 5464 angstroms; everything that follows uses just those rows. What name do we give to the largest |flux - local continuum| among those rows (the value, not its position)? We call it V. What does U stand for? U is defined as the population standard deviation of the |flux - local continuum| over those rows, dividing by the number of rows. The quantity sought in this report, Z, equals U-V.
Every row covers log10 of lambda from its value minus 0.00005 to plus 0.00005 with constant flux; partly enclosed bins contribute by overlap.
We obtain -65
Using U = 29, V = 94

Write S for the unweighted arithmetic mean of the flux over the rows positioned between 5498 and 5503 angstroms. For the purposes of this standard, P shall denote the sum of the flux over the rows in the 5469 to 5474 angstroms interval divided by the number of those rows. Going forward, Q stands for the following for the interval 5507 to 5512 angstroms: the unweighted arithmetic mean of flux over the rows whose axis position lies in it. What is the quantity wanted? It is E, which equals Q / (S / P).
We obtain 343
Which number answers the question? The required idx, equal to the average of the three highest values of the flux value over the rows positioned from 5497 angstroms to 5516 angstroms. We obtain 379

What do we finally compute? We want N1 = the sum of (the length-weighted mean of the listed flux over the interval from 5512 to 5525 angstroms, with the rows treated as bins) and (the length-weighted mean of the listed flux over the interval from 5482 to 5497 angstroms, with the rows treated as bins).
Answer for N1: 610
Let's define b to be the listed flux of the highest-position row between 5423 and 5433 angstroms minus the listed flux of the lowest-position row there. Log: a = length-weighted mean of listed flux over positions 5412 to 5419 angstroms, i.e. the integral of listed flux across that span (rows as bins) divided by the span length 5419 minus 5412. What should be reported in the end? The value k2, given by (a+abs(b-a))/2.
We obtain 351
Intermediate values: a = 317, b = -69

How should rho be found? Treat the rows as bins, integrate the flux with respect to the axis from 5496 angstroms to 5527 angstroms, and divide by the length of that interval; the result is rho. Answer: 318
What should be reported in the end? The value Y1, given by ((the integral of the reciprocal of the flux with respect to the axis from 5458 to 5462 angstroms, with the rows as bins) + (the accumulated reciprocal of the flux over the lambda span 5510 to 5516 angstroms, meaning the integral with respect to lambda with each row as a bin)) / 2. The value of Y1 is 0.015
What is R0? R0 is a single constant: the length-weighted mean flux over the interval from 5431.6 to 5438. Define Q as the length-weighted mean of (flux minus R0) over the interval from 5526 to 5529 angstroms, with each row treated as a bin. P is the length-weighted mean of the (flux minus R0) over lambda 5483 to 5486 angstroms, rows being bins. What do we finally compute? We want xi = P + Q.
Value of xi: -4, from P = -47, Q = 43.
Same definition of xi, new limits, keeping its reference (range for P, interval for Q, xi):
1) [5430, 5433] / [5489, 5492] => -4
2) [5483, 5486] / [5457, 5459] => -13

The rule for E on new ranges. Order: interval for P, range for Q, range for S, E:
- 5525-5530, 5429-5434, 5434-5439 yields 332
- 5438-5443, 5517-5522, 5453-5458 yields 228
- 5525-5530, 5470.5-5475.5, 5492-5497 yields 253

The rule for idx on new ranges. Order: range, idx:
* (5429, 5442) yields 325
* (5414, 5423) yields 355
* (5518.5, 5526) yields 341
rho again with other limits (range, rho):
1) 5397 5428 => 297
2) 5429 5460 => 308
